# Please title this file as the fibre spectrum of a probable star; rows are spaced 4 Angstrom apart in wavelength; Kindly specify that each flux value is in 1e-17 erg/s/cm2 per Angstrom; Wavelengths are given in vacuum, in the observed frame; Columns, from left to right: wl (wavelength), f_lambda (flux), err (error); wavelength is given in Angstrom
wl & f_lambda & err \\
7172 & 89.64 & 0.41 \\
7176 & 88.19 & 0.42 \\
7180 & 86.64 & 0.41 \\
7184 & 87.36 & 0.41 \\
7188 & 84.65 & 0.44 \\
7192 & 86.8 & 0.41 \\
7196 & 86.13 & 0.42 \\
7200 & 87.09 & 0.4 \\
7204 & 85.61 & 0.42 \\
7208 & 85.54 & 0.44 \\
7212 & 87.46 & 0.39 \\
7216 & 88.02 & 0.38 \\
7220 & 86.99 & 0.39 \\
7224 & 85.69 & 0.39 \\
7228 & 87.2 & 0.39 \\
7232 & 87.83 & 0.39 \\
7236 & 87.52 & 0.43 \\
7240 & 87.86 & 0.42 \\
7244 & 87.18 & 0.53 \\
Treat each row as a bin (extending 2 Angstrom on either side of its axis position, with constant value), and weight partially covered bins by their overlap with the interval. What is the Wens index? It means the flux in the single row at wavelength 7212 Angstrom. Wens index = 87.46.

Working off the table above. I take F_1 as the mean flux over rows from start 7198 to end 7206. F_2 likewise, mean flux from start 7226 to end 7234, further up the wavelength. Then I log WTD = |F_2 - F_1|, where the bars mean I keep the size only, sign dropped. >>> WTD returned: 1.2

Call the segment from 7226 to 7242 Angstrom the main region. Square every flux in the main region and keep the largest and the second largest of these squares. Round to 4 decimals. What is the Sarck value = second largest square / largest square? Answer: 0.9993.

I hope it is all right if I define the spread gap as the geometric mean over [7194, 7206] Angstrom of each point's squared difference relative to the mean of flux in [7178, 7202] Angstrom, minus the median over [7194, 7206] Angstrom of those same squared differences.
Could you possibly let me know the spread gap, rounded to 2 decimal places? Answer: -0.11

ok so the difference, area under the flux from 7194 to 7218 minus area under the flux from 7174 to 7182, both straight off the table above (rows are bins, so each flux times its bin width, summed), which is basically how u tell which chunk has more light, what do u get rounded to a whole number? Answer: 1380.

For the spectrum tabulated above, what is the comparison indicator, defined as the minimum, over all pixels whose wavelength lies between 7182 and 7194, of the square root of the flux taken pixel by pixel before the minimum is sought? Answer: 9.20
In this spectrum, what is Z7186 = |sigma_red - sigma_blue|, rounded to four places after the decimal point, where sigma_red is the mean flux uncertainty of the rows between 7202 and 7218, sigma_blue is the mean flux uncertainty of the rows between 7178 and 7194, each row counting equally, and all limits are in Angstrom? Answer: 0.0100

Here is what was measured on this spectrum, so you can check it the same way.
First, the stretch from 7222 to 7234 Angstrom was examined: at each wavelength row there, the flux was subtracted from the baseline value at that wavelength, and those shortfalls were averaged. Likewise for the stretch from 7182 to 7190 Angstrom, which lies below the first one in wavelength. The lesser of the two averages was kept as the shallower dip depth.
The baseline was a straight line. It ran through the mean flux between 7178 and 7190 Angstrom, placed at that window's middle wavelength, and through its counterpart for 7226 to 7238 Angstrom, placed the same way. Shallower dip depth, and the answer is 0.3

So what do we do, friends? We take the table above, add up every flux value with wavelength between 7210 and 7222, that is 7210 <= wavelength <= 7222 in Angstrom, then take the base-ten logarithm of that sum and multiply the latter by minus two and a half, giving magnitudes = -6.05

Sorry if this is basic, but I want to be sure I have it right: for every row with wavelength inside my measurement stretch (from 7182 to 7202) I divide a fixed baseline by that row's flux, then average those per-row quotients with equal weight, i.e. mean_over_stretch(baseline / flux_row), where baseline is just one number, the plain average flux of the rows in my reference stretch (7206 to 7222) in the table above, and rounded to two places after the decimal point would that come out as 1.01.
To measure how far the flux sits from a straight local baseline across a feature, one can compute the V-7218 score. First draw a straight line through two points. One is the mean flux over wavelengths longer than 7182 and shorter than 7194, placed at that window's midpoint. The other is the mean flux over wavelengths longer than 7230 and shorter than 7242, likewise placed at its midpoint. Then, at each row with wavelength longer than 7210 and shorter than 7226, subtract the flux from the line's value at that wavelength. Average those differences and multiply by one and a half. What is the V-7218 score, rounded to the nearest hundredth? 0.22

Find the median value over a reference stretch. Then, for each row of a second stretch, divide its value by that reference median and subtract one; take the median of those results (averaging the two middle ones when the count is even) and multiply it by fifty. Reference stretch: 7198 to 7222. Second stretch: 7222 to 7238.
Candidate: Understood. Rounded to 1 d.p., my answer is 0.2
